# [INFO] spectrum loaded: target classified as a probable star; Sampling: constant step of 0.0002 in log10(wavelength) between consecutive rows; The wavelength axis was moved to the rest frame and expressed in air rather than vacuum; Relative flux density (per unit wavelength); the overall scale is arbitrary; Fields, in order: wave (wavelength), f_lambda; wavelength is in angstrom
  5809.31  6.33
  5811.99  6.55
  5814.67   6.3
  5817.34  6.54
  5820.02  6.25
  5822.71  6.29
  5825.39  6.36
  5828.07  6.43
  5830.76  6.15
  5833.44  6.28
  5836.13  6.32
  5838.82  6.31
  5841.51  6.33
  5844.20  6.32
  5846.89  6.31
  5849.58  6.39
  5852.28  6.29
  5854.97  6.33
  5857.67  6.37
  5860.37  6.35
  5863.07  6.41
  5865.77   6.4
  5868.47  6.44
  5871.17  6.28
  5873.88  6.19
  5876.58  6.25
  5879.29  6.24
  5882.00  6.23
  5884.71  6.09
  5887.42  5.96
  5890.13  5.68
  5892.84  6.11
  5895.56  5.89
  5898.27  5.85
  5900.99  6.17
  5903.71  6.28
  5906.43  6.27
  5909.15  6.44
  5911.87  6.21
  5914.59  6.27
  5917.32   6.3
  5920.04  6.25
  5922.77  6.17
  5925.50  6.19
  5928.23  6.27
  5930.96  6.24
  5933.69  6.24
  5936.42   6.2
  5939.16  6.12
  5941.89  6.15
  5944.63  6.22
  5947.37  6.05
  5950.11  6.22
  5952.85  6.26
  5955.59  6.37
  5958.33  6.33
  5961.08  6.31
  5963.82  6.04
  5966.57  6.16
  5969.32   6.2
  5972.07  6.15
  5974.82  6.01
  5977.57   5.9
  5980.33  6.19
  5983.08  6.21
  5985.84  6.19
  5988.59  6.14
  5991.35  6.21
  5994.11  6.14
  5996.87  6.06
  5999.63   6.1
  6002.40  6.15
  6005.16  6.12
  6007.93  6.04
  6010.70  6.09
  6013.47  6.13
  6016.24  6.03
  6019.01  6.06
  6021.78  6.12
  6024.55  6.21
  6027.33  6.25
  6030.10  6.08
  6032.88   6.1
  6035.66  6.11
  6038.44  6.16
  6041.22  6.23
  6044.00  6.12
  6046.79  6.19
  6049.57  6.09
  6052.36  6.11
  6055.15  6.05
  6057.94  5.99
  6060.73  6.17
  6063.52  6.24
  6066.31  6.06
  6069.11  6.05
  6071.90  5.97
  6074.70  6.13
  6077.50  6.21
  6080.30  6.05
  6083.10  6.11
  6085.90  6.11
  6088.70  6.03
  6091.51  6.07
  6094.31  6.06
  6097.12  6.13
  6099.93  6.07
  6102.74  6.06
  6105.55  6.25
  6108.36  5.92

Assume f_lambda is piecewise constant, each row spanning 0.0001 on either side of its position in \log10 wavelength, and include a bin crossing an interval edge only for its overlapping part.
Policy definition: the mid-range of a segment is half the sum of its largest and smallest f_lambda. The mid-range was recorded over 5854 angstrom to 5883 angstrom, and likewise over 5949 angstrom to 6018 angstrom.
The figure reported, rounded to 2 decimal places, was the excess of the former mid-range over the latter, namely 0.18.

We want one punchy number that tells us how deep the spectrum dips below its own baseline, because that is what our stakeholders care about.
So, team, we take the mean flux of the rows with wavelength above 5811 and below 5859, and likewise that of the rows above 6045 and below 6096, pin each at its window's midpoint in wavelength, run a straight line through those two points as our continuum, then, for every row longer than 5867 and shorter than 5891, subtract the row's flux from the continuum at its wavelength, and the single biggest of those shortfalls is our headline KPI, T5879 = 0.60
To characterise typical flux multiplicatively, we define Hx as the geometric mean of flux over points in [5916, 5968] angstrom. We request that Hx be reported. 6.21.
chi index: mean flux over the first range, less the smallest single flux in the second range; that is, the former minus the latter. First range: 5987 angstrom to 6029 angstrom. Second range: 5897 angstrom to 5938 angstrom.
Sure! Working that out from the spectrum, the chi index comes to 0.27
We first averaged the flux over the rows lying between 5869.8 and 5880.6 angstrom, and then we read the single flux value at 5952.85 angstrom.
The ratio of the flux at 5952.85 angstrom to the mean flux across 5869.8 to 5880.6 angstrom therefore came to 1.00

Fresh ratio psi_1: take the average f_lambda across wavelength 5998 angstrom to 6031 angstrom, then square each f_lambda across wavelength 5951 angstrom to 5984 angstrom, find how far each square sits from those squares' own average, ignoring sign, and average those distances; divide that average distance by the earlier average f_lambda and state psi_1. 0.21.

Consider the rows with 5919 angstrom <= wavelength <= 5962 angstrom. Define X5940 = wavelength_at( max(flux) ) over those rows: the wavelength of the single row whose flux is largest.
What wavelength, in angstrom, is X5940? 5955.59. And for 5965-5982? 5969.32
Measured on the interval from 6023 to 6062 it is 6027.33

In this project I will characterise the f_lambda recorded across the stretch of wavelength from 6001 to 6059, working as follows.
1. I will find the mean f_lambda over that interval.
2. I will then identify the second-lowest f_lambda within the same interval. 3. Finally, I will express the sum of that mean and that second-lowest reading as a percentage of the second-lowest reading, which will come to 201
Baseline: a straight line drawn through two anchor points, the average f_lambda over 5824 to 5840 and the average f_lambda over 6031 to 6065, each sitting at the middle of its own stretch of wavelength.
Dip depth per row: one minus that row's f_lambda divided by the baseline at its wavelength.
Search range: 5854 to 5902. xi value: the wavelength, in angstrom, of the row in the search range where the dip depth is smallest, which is 5868.47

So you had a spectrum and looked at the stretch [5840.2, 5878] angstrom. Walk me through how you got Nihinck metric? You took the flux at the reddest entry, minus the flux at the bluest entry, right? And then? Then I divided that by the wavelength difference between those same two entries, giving -0.0023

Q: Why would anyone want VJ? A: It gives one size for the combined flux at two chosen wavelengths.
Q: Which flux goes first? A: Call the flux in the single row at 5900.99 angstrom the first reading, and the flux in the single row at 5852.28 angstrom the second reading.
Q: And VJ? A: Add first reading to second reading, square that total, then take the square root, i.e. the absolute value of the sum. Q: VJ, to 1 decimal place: 12.5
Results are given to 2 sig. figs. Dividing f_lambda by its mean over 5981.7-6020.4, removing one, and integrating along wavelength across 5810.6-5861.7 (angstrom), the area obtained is 1.8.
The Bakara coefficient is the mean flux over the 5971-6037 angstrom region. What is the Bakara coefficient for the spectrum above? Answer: 6.12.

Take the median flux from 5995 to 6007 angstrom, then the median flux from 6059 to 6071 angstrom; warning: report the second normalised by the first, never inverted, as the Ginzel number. 1.00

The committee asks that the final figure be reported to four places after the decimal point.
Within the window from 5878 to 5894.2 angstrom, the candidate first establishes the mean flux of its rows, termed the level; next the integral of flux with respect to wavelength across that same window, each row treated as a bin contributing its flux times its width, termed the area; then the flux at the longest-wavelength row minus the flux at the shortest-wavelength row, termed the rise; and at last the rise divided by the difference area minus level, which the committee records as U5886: -0.0014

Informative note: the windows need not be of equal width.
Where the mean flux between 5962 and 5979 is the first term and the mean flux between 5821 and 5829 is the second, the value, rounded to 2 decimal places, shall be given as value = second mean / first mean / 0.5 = 2.09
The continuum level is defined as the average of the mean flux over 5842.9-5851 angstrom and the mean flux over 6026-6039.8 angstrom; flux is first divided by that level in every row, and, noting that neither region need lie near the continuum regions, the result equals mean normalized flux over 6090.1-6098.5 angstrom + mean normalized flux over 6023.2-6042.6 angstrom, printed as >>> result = 1.96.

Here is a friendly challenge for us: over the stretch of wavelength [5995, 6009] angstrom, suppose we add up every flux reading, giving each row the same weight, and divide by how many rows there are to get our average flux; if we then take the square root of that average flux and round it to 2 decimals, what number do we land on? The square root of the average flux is 2.47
